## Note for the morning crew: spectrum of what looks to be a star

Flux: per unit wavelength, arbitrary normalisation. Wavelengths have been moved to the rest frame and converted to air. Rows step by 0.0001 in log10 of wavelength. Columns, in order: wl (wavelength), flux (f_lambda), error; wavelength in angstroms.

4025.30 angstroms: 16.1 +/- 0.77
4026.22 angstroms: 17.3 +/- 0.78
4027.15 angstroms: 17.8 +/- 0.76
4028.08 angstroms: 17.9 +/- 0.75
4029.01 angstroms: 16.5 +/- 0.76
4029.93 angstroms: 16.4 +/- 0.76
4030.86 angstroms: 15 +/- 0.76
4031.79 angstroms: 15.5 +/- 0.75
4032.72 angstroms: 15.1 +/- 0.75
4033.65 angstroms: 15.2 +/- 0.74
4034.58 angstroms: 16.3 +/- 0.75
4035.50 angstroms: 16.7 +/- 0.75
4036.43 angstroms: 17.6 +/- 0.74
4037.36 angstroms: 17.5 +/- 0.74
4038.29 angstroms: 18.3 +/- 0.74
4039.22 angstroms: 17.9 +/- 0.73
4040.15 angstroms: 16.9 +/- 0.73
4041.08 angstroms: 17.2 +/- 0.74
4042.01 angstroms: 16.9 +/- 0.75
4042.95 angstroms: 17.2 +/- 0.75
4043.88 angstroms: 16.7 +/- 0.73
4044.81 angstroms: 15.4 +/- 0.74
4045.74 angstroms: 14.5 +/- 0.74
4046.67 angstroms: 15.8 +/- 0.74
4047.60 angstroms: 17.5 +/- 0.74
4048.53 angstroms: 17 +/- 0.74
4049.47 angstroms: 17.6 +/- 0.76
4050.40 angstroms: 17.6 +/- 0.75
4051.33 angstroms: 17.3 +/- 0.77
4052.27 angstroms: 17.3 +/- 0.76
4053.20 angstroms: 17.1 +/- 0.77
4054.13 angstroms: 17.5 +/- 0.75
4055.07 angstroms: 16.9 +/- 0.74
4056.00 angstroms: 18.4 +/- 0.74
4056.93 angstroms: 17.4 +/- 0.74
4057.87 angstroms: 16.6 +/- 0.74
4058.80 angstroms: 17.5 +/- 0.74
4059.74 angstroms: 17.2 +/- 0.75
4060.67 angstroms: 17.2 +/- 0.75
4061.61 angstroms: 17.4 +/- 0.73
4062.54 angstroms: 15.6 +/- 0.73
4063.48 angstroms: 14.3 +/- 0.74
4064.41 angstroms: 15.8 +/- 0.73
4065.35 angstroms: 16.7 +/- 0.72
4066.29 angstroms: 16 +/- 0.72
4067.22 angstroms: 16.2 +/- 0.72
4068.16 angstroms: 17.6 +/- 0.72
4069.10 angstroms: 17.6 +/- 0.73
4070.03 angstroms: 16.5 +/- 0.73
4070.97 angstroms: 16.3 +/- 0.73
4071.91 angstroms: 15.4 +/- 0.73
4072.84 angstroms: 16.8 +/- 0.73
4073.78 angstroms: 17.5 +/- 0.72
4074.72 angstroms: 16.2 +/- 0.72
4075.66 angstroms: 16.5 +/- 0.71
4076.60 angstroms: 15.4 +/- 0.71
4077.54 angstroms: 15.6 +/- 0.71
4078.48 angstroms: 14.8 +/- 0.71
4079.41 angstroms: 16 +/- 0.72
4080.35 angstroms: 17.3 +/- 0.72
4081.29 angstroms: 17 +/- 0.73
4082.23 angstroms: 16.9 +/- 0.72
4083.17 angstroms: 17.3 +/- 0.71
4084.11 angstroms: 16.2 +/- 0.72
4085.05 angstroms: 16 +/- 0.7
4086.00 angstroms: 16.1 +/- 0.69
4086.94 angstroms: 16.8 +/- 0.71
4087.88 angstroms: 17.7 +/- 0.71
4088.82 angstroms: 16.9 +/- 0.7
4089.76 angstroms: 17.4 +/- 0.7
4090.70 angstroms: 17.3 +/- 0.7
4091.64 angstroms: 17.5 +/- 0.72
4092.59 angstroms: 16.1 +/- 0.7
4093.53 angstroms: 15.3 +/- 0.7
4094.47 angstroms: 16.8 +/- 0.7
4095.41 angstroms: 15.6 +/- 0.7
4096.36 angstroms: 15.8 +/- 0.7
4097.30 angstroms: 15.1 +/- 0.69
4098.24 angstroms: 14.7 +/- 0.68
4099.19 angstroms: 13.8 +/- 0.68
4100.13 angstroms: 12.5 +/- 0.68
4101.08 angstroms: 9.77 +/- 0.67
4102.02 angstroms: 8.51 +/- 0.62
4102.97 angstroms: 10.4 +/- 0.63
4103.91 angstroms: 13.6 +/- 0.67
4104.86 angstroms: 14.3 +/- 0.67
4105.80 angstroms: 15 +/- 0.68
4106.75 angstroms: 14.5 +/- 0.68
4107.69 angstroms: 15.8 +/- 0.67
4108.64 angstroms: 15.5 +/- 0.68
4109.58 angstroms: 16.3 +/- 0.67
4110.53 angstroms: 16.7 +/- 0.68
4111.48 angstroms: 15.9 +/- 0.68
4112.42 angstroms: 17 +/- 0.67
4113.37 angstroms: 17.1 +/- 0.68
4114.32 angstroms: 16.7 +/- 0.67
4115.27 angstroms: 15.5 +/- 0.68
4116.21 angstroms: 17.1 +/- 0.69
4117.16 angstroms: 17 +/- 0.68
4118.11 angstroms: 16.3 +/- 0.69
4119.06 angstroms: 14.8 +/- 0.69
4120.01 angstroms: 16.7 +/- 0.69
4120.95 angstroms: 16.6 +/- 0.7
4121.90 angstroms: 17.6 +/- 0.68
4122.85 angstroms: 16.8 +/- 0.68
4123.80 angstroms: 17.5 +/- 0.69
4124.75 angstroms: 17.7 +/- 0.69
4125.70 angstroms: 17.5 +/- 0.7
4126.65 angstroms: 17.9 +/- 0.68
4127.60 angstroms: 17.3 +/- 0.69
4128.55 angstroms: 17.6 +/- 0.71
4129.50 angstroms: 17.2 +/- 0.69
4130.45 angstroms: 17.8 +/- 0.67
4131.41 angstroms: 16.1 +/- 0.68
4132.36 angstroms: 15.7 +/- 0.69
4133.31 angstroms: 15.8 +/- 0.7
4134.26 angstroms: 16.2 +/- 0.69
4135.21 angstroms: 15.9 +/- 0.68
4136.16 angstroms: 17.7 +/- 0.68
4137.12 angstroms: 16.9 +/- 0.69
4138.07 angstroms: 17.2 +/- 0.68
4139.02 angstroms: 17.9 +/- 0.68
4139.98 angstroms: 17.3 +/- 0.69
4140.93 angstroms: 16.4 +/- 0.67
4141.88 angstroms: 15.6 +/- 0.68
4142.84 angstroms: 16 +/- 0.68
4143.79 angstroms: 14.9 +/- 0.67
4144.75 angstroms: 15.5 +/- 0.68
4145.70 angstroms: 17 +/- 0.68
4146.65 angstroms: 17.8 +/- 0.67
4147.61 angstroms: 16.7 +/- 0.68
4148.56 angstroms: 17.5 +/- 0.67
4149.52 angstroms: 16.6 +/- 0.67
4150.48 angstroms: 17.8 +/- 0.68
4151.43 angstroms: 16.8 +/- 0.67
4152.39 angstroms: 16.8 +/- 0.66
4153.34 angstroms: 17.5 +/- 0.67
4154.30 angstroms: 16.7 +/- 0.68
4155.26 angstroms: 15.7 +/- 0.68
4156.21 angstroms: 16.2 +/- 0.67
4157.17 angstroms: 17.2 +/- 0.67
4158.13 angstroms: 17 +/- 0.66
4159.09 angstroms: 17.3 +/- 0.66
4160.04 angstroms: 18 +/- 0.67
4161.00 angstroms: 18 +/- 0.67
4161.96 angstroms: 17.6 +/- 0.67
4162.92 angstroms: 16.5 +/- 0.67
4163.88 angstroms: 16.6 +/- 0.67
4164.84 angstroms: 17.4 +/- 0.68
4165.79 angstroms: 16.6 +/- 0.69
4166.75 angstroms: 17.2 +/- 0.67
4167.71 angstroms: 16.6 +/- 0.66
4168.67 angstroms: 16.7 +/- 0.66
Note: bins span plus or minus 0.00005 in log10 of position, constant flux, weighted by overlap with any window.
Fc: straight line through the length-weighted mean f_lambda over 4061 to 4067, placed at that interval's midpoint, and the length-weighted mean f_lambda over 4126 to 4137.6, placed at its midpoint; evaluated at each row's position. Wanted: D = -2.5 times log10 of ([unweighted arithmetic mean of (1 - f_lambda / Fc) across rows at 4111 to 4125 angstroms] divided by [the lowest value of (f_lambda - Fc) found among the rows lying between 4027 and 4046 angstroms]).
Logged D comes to 8.7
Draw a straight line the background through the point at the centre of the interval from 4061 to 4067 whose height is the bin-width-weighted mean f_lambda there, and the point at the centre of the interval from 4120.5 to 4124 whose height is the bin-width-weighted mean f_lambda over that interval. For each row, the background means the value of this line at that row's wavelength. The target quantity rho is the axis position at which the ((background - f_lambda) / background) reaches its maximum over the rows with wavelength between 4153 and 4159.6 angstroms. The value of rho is 4155.26 angstroms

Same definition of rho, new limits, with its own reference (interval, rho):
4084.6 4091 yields 4085.05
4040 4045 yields 4044.81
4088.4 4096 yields 4093.53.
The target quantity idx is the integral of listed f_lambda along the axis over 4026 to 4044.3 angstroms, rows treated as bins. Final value 307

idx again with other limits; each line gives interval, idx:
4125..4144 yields 319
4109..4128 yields 319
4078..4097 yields 314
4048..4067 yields 321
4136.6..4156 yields 324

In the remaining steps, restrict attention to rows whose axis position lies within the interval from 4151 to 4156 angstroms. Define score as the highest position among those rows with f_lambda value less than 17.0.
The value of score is 4155.26 angstroms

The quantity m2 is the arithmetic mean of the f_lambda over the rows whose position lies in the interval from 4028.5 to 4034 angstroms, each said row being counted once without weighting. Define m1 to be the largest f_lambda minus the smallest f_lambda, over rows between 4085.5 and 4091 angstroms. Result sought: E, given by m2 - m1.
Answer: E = 14.0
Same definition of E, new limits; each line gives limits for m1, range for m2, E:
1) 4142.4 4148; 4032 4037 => 13.3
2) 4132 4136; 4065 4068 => 15.8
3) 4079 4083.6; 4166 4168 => 15.6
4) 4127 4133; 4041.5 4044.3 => 14.8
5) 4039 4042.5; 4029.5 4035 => 14.6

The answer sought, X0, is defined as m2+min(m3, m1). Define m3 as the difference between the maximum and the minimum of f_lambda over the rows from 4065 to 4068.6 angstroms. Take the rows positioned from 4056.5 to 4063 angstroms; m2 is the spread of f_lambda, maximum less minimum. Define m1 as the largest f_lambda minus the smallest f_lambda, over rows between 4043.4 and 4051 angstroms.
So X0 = 3.5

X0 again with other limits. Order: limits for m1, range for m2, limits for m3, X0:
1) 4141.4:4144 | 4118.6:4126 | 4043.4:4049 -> 4.0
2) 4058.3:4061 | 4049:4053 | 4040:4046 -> 0.6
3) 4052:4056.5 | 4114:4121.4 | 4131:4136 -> 2.8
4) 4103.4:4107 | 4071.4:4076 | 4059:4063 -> 3.5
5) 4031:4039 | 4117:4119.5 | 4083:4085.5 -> 3.5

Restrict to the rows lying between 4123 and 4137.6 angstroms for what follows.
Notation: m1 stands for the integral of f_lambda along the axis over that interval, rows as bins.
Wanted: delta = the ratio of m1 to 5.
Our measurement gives 49.6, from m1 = 248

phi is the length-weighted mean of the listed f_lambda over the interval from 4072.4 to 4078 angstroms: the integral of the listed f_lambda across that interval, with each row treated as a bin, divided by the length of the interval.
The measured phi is 16.31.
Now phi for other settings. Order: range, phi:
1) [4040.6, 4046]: 16.37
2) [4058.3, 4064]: 16.54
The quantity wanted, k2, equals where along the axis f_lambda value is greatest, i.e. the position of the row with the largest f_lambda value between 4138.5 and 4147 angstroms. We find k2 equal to 4139.02 angstroms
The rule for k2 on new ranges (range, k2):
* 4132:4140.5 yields 4139.02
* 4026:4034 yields 4028.08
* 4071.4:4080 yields 4073.78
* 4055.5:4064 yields 4056.00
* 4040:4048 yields 4047.60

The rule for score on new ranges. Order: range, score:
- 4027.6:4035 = 4034.58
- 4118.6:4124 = 4122.85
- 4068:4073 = 4072.84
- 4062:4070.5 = 4070.03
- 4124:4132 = 4131.41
